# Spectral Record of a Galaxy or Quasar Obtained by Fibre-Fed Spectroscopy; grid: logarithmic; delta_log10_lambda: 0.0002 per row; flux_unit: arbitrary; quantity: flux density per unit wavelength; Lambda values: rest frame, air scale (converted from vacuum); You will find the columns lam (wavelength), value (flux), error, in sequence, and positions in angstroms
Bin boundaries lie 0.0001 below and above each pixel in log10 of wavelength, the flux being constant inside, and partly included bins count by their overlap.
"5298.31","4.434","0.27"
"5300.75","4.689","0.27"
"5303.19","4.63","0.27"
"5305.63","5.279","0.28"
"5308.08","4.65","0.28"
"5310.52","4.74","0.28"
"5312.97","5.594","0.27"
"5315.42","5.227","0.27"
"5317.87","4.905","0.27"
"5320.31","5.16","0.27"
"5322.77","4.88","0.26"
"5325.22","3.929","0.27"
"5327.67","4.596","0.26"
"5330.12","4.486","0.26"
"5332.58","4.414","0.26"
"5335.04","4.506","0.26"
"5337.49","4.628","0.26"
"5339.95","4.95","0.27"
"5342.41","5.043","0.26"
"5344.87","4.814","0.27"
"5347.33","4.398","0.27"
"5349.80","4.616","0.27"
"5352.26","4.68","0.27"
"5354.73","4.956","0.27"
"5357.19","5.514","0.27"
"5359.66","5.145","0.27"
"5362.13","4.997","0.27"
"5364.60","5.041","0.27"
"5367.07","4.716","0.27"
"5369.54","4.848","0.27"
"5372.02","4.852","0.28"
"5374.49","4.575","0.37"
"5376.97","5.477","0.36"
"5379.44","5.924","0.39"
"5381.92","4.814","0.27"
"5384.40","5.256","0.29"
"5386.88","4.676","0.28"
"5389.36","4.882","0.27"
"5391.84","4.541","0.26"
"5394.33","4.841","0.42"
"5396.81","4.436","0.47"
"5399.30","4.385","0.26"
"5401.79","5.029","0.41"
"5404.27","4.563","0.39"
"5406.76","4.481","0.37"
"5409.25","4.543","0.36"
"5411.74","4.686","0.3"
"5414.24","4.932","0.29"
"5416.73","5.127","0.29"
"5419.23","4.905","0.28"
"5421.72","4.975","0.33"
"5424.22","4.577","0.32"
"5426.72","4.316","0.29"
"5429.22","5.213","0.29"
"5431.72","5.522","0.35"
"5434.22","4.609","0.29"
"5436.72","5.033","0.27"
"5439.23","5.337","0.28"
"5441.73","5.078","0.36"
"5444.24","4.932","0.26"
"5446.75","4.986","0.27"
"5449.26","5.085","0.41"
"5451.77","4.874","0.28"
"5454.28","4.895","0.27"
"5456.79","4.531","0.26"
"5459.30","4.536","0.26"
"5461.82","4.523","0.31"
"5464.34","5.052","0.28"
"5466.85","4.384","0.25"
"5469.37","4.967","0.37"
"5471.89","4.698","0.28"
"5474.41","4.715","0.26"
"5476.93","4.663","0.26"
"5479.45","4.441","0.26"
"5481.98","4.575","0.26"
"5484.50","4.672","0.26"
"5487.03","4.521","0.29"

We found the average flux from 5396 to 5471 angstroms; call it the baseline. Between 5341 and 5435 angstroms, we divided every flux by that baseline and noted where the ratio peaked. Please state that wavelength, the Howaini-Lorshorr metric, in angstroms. 5379.44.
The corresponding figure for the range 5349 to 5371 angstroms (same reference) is 5357.19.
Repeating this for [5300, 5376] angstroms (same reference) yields 5312.97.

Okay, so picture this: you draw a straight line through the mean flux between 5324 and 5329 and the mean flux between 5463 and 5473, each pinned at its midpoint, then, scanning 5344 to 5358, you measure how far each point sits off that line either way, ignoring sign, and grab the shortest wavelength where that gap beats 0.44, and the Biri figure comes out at 5344.87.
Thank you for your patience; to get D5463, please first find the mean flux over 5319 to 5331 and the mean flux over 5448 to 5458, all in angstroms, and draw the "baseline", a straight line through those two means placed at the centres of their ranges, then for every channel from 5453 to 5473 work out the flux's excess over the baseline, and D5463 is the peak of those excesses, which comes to 0.18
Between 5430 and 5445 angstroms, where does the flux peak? 5431.72 angstroms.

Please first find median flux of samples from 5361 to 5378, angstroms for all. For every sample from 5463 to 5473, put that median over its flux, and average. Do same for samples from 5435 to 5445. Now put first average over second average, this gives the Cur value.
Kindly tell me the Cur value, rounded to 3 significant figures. 1.07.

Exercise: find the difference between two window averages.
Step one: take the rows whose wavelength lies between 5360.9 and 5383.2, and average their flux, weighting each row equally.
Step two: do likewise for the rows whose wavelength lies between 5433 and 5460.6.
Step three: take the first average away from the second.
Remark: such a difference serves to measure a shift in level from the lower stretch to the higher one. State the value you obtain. -0.13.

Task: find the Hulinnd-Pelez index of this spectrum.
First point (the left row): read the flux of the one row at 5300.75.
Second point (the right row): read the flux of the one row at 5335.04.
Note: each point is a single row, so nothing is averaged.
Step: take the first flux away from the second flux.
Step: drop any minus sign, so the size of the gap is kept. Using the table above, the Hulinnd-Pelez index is 0.18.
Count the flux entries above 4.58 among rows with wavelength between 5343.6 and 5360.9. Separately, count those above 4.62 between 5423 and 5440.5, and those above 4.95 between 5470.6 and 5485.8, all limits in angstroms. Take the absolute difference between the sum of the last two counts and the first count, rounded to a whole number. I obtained 2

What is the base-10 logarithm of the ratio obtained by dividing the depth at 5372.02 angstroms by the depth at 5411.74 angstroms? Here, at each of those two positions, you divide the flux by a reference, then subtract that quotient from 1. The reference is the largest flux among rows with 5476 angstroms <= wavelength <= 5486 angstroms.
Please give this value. 1.1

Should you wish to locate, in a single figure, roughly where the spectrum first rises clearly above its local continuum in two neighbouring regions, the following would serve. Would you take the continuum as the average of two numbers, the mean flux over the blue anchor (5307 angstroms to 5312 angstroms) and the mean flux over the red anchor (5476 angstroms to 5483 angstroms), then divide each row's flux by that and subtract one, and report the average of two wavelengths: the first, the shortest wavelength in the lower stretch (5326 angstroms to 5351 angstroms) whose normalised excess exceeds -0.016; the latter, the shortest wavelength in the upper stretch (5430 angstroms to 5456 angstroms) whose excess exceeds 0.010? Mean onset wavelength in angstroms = 5379.7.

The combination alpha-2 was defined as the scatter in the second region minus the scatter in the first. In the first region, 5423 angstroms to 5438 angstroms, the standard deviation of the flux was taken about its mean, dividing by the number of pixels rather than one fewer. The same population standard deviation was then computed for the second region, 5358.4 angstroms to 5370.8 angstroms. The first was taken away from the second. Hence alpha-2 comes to -0.26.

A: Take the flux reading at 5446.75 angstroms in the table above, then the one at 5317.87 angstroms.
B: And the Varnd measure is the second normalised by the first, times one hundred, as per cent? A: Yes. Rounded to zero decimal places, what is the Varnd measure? 98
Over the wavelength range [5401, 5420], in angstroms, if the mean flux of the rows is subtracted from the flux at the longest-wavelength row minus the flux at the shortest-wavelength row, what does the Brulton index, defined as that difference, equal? -4.9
